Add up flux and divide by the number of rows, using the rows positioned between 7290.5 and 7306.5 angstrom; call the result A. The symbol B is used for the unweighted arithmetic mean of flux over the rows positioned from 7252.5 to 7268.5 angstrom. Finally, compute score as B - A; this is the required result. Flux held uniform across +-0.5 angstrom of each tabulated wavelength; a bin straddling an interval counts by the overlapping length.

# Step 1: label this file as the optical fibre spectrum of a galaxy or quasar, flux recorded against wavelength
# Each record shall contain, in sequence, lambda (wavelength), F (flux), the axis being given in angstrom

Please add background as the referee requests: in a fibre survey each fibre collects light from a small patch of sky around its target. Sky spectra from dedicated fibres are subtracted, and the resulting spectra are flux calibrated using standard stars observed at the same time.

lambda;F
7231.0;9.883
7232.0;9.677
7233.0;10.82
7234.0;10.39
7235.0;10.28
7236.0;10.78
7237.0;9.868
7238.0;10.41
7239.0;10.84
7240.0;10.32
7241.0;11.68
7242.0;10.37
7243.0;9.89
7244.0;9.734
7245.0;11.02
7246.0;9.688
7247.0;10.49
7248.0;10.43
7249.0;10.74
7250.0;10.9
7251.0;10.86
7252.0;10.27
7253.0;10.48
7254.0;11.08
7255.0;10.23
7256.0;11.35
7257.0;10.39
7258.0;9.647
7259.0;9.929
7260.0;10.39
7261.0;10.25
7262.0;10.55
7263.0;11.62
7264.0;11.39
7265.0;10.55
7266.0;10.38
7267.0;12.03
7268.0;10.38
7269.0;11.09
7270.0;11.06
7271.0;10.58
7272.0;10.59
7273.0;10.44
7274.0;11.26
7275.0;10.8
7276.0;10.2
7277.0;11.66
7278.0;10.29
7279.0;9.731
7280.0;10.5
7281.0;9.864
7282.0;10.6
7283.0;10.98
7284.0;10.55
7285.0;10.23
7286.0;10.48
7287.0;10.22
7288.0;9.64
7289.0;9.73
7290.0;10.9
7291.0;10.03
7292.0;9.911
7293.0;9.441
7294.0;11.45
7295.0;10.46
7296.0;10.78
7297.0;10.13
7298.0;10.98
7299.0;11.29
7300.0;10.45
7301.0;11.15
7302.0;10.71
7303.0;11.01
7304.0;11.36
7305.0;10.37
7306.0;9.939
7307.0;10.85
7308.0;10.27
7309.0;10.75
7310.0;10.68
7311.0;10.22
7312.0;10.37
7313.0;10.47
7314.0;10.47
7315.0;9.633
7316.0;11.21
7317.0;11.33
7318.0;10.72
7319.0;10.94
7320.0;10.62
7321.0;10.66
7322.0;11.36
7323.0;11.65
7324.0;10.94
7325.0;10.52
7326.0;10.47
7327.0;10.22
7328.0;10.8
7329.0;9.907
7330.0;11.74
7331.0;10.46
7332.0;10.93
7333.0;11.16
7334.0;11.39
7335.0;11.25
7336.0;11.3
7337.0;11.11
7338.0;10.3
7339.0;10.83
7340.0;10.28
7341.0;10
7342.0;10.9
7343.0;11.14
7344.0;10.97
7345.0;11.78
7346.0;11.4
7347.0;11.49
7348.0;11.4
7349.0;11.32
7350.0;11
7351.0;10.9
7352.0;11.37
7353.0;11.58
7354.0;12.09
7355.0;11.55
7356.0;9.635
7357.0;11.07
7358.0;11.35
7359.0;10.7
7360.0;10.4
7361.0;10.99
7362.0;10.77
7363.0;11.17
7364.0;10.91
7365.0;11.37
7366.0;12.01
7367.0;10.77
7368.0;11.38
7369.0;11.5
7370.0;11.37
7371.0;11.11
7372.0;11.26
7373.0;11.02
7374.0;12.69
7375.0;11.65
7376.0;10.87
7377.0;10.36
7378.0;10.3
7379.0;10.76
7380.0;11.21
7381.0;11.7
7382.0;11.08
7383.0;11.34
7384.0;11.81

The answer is 0.1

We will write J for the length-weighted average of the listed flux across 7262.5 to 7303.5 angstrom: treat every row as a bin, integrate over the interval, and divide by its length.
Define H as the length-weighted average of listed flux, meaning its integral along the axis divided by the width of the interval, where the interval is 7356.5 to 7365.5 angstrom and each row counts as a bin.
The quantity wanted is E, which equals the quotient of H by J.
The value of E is 1.03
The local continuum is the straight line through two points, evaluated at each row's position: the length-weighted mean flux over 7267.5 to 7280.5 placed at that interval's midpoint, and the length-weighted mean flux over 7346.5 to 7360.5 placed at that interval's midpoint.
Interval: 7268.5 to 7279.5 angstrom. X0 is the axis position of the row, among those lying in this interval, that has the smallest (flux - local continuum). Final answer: 7279.0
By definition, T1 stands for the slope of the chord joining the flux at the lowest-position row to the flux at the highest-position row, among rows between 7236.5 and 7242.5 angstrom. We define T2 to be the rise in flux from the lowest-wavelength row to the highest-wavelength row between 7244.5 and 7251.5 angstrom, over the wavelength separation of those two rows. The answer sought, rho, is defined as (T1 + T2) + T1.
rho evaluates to 0.2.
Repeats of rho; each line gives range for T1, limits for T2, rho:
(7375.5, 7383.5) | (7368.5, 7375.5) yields 0.2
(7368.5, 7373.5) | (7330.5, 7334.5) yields 0.1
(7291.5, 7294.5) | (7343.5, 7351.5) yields 1.5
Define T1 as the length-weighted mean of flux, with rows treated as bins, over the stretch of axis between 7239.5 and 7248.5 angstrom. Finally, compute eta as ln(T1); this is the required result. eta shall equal 2.34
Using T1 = 10.4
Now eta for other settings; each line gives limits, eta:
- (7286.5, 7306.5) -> 2.35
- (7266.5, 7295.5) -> 2.35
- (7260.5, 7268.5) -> 2.39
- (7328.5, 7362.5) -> 2.40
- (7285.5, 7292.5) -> 2.32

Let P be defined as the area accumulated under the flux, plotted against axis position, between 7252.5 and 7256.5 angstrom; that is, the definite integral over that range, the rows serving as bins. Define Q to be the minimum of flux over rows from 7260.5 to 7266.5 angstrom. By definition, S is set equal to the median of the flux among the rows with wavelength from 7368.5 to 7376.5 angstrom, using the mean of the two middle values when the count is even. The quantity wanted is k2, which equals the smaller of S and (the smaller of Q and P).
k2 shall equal 10.25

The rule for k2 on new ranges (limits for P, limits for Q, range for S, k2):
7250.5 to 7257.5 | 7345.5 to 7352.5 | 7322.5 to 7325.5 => 10.90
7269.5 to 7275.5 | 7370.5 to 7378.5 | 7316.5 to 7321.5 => 10.30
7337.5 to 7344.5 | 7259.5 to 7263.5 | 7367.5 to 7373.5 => 10.25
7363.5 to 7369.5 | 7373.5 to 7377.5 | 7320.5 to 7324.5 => 10.36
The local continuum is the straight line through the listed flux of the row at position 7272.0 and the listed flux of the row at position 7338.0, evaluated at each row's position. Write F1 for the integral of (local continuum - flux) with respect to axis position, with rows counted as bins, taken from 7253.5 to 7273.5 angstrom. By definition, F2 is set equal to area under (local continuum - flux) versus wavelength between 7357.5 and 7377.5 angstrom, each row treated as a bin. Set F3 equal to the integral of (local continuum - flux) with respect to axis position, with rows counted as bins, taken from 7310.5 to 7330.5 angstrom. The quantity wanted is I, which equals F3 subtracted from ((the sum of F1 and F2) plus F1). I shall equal -16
